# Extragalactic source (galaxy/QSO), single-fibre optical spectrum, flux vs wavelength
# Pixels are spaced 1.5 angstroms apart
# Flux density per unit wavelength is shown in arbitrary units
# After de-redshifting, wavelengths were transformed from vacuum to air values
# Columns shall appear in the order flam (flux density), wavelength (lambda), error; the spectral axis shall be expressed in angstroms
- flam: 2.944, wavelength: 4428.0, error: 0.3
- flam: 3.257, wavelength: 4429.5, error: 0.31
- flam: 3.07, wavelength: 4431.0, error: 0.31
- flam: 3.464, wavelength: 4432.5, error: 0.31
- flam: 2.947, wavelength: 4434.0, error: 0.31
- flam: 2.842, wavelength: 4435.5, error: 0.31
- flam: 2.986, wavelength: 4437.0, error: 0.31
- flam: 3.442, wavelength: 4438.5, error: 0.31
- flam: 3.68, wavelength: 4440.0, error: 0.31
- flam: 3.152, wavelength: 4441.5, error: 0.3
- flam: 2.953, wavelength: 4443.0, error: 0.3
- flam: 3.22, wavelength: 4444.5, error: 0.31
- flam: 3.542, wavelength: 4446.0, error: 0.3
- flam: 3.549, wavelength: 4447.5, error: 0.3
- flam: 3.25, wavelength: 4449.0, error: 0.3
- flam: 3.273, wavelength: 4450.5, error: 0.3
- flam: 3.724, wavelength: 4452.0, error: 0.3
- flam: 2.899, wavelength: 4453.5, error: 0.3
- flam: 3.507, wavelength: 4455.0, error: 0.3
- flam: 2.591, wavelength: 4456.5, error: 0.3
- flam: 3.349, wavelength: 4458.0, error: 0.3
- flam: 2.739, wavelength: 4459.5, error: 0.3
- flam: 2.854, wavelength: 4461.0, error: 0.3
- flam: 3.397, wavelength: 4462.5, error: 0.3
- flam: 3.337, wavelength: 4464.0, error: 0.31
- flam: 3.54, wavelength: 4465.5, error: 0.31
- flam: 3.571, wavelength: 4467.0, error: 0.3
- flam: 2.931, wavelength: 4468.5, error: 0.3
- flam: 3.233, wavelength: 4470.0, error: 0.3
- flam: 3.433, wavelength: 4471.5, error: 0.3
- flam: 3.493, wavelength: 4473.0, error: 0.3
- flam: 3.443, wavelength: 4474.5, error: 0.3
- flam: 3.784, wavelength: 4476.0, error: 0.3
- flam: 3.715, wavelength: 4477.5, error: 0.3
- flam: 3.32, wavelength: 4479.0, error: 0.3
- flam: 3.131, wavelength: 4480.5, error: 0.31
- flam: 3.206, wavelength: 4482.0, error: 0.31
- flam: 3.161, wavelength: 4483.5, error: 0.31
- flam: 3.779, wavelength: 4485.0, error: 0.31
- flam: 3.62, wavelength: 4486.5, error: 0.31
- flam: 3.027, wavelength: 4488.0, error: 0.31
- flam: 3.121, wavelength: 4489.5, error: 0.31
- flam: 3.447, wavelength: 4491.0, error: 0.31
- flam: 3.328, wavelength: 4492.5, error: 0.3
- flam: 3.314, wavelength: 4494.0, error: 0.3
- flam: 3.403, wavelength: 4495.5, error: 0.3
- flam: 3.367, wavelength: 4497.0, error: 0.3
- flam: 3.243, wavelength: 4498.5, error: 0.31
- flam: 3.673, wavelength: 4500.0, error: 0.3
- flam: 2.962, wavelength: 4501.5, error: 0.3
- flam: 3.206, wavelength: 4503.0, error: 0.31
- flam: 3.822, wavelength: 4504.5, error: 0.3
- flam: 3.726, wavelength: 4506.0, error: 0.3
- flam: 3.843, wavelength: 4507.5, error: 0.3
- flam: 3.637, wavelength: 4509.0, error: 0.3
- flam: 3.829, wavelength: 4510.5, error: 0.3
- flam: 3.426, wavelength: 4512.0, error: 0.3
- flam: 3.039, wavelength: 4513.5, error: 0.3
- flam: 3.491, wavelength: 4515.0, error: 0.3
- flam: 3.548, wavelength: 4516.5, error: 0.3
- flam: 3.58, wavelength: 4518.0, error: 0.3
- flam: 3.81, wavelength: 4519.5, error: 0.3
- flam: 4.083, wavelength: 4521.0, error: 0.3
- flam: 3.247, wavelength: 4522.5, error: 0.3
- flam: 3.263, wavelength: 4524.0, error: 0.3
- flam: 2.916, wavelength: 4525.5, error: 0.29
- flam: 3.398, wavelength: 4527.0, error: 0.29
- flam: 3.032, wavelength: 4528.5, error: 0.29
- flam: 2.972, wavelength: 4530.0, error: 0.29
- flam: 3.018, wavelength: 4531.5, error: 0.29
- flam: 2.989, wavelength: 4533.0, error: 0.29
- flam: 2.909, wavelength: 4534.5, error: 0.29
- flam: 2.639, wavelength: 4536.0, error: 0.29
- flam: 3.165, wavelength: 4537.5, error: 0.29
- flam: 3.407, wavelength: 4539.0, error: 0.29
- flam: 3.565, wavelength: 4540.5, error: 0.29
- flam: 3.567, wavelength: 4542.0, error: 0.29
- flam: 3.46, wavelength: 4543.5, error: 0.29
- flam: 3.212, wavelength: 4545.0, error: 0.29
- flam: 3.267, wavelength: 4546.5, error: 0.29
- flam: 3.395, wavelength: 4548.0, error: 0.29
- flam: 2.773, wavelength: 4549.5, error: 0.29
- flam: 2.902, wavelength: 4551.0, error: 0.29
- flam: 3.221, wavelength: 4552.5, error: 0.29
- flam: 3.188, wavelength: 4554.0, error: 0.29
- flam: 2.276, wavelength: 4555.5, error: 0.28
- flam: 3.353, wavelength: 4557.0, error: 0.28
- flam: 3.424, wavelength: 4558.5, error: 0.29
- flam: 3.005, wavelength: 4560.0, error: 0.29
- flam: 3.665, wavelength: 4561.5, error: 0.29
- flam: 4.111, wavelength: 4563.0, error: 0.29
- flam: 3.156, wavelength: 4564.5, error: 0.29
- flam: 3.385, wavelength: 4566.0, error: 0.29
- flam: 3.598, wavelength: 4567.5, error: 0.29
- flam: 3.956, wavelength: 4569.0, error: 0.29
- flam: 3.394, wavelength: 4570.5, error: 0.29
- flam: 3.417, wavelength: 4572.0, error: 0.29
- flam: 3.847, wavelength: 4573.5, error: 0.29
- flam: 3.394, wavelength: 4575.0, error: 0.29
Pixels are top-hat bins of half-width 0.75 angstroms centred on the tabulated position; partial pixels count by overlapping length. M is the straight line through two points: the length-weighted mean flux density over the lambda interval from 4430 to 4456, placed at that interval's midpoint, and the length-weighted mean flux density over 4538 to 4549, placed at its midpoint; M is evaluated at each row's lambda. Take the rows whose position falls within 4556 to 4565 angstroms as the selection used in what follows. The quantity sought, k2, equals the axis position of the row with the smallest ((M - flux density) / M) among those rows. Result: 4563.0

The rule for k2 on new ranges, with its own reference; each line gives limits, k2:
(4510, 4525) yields 4521.0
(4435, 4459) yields 4452.0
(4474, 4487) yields 4476.0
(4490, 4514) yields 4507.5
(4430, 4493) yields 4476.0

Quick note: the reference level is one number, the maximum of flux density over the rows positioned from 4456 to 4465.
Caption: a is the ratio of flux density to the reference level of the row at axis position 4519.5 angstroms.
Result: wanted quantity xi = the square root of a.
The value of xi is 1.06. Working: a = 1.12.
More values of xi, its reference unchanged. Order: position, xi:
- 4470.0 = 0.98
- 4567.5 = 1.03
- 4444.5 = 0.97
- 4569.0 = 1.08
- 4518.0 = 1.03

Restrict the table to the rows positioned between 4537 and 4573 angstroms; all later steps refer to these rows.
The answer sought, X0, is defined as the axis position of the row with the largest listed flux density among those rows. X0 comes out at 4563.0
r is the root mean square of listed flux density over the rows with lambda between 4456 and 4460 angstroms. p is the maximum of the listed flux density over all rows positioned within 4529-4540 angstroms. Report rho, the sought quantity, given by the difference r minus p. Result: -0.50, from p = 3.407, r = 2.91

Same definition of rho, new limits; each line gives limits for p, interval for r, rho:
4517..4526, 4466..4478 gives -0.62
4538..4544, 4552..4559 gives -0.45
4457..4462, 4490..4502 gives 0.00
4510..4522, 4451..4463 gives -0.93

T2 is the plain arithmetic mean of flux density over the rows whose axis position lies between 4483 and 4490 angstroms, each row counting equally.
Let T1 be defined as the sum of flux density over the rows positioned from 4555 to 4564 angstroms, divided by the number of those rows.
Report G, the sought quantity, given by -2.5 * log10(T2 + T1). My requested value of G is -2.06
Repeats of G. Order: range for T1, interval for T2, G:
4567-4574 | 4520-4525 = -2.14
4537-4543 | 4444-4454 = -2.08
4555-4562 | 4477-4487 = -2.04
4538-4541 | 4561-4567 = -2.12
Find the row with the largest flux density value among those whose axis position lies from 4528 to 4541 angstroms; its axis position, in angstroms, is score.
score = 4540.5 angstroms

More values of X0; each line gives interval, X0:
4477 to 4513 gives 4507.5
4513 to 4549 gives 4521.0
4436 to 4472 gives 4452.0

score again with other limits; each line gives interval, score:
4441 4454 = 4452.0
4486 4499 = 4486.5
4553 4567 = 4563.0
